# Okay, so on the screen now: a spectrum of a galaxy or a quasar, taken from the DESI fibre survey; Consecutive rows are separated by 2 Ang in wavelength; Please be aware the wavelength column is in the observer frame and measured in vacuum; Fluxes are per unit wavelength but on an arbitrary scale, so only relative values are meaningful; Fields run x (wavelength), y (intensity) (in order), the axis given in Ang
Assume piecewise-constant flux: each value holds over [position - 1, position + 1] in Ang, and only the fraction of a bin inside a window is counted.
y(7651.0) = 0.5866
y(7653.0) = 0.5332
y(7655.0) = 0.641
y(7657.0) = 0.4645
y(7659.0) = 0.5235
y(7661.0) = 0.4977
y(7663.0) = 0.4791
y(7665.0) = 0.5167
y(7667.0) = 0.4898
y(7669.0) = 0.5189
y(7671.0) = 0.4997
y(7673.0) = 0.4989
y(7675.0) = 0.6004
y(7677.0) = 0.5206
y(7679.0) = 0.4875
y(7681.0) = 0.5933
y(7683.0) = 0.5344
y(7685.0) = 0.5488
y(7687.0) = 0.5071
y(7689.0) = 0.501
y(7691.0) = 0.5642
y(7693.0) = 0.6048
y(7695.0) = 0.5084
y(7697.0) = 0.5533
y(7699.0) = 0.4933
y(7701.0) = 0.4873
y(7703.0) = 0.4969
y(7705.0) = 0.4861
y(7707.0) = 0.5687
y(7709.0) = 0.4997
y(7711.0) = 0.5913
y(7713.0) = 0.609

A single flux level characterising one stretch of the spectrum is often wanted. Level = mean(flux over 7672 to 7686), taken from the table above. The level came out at 0.541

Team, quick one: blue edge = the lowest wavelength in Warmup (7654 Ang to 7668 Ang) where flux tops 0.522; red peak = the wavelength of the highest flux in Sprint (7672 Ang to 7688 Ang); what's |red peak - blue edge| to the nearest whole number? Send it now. 20 Ang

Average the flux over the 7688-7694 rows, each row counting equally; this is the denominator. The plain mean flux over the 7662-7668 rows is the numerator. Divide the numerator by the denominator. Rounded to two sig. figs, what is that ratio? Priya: 0.89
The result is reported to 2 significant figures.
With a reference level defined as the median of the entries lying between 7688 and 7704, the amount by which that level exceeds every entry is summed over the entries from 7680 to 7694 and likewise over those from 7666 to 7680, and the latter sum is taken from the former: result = -0.24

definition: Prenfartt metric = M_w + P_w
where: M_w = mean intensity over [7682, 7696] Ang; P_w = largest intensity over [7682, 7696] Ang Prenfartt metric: 1.143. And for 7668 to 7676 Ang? 1.130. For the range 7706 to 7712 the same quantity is 1.145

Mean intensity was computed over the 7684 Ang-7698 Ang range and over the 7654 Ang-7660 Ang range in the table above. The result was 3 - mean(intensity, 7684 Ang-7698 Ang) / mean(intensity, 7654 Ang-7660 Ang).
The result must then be 2.00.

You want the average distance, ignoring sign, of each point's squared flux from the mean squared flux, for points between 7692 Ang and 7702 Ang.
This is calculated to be 0.043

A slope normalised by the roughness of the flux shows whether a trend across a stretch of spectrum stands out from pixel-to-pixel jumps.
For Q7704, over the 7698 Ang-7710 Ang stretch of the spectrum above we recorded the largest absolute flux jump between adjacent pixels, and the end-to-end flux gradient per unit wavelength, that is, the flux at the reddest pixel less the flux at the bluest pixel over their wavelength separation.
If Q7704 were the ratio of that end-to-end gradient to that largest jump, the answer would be 0.01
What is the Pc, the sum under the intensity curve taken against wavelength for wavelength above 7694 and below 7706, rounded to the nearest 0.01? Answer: 6.05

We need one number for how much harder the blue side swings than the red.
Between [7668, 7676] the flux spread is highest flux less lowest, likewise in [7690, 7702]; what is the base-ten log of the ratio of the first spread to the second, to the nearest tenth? -0.1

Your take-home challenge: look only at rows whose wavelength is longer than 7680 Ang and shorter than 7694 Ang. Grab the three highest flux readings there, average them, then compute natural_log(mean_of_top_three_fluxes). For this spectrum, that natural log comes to -0.532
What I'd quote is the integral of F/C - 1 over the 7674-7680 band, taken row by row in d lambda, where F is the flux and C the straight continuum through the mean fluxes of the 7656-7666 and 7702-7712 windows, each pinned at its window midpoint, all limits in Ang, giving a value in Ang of 0.3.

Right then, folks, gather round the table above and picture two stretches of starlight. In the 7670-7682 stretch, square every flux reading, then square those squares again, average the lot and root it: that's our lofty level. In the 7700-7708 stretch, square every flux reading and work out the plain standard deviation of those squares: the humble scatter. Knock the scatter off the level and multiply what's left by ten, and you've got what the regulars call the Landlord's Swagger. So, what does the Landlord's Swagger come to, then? 2.5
